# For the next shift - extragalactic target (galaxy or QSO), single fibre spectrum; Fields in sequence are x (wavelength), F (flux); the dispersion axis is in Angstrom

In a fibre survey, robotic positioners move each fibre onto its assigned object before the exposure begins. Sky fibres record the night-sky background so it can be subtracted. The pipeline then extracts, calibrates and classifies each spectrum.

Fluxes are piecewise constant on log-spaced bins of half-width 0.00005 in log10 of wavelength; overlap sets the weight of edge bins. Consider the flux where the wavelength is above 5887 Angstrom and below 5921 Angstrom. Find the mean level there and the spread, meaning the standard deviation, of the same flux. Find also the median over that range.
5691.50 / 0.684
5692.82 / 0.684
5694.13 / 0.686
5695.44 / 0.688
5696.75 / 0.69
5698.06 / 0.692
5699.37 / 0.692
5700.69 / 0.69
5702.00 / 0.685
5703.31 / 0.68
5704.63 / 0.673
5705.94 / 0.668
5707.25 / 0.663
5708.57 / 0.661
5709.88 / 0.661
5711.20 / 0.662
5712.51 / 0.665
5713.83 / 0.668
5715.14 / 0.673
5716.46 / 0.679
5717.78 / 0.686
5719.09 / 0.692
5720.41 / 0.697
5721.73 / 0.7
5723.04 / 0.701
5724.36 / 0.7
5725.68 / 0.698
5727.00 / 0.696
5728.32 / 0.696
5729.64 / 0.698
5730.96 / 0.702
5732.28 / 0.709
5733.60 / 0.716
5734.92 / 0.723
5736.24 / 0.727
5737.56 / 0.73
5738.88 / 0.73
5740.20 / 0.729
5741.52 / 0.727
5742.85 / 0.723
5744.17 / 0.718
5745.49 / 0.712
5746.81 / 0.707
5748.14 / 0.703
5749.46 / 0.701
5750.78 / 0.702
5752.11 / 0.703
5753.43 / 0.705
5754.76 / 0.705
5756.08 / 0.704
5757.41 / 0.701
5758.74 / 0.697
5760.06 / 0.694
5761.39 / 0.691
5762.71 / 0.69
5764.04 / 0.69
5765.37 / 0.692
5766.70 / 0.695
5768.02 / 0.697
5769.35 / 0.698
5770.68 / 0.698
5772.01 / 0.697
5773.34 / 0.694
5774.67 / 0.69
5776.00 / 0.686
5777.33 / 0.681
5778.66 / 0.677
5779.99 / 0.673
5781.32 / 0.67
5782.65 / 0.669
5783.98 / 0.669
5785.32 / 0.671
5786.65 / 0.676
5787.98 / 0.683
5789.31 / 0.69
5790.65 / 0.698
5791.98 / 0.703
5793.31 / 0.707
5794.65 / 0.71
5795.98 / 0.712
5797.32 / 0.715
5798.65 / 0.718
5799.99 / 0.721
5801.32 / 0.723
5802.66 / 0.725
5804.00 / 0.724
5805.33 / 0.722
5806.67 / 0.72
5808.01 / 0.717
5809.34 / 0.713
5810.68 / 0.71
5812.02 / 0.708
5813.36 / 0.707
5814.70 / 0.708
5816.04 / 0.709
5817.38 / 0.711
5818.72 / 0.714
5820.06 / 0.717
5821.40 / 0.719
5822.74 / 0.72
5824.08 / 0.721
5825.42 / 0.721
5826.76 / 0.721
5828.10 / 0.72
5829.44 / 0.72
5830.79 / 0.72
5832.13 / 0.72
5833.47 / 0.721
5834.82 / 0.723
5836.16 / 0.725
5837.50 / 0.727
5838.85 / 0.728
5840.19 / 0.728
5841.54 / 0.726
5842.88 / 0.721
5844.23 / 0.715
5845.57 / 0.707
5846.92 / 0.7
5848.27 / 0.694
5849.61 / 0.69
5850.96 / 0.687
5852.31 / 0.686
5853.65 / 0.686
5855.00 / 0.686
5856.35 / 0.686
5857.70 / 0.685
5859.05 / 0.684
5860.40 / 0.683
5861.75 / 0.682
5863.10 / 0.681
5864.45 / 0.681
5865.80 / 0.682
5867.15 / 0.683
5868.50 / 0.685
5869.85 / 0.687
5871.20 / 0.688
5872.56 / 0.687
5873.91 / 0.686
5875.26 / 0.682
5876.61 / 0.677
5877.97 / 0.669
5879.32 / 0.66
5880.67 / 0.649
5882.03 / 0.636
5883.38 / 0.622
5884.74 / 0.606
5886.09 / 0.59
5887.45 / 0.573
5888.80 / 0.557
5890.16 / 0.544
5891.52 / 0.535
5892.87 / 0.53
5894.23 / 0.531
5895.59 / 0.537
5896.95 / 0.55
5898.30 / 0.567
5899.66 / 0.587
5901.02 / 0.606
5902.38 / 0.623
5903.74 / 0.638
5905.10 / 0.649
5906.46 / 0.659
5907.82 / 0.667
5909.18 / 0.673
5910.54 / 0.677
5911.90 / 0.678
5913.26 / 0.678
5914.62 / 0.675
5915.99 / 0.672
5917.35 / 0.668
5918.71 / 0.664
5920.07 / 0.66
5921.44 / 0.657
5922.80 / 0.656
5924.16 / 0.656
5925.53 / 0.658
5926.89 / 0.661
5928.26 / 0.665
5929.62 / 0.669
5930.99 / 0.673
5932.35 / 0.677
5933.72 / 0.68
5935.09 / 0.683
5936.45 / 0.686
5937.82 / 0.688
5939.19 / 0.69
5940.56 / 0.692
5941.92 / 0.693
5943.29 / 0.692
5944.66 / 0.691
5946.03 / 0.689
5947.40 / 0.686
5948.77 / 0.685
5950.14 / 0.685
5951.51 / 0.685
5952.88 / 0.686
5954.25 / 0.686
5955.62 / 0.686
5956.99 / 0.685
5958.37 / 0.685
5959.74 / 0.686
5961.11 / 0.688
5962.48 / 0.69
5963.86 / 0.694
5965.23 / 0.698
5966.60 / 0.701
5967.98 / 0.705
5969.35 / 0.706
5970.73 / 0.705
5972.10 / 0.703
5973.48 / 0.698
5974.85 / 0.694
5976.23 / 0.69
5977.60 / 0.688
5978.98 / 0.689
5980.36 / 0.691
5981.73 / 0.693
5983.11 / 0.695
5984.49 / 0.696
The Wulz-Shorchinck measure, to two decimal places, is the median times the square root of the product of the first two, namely 0.12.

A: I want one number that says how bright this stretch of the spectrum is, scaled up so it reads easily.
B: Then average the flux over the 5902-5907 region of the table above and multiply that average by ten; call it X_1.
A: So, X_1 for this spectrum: 6.4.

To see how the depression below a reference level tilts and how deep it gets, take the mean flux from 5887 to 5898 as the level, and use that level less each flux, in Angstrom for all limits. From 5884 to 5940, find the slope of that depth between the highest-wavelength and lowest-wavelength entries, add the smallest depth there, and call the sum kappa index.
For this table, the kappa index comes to -0.15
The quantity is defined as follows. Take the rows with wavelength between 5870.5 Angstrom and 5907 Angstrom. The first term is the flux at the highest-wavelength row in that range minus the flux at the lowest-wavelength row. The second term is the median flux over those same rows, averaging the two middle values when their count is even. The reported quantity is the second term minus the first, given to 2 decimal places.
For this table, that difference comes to 0.65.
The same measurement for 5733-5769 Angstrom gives 0.72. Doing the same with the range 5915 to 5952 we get 0.67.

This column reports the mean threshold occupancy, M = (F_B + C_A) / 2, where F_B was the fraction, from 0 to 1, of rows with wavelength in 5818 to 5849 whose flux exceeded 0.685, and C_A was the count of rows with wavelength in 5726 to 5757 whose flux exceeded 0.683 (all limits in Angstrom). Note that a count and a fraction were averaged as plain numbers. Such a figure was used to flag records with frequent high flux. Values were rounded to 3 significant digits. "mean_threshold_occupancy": 12.0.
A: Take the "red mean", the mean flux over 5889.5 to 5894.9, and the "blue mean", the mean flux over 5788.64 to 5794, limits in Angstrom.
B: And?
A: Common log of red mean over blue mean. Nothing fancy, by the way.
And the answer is -0.12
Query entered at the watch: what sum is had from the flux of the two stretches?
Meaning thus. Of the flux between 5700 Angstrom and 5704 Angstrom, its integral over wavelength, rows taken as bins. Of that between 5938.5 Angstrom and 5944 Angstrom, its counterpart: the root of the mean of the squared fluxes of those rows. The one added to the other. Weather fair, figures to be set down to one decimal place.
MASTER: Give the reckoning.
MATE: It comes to 3.4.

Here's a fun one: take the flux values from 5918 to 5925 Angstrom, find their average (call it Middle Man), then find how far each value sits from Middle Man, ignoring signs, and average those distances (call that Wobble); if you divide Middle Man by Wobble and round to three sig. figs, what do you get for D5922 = 242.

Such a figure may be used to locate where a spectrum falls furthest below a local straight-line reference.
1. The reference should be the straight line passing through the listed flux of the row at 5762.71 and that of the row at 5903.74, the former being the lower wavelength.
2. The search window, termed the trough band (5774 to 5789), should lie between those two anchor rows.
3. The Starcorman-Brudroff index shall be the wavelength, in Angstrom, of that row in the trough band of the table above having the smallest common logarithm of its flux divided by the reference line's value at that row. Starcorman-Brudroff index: 5782.65 Angstrom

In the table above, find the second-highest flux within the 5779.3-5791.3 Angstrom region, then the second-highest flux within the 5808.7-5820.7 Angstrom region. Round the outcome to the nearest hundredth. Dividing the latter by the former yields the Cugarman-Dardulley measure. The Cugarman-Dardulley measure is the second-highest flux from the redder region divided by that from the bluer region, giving 1.03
